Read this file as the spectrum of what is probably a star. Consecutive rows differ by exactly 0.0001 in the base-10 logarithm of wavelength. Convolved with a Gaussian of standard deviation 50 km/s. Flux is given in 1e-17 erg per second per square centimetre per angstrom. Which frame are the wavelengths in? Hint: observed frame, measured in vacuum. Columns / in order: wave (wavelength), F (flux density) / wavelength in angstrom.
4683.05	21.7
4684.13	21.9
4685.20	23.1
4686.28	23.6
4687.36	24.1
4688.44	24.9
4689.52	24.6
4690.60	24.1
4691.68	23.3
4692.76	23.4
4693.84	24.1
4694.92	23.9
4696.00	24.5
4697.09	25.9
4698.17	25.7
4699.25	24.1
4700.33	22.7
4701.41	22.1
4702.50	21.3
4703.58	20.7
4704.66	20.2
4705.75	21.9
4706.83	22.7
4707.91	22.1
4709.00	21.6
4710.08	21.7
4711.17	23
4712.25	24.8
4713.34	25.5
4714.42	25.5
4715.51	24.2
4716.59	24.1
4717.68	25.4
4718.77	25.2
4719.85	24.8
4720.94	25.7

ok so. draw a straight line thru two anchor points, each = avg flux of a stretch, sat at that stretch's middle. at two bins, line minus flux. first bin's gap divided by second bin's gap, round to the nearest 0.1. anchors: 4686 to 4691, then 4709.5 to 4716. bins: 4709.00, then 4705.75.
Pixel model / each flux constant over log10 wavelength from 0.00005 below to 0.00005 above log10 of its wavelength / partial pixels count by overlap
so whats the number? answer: 1.1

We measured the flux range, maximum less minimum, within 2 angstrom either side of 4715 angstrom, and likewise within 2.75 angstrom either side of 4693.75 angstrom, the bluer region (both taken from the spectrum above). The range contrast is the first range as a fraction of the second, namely 1.17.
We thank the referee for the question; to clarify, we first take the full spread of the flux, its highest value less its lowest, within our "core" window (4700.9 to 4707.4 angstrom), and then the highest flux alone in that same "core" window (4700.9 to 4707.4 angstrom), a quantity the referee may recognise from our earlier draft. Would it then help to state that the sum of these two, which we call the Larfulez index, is 25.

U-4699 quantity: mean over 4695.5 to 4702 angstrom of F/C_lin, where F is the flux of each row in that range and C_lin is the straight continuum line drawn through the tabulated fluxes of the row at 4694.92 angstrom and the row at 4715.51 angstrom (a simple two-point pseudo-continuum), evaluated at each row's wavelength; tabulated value 1.01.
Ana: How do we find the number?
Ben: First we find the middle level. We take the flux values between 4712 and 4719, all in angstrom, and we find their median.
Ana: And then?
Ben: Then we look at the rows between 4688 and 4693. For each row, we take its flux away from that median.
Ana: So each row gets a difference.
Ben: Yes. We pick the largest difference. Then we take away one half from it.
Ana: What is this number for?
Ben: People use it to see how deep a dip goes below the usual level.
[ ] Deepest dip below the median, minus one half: 1.4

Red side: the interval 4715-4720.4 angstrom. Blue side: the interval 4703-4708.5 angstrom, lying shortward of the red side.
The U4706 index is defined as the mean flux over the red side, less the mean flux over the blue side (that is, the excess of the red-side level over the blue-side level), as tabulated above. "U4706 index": 3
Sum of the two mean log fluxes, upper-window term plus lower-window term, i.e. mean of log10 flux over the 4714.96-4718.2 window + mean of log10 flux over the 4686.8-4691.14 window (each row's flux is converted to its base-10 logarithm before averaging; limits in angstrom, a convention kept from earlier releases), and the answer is 2.78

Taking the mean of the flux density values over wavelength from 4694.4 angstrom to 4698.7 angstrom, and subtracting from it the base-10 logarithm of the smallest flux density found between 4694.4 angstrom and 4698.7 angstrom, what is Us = 23.6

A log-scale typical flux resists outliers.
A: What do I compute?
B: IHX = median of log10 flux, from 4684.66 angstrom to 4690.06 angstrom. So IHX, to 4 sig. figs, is 1.382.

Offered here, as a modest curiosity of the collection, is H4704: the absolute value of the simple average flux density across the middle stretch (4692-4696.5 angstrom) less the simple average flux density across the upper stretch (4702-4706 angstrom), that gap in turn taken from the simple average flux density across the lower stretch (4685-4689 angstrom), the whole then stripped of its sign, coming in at 21.0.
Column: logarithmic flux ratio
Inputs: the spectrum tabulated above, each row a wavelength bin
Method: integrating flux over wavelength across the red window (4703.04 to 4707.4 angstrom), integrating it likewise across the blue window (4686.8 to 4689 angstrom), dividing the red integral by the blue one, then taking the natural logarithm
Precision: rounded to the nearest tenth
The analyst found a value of 0.6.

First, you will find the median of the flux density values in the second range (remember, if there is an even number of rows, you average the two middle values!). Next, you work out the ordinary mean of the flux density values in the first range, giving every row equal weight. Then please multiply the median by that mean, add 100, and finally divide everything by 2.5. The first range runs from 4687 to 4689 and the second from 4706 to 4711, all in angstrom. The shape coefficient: 255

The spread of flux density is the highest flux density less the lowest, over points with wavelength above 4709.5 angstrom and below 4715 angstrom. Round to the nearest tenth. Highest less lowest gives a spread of 3.8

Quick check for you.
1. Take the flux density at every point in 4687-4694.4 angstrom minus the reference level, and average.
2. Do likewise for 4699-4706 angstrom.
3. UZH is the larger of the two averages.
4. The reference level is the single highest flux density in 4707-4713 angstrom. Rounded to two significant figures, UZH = -0.73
